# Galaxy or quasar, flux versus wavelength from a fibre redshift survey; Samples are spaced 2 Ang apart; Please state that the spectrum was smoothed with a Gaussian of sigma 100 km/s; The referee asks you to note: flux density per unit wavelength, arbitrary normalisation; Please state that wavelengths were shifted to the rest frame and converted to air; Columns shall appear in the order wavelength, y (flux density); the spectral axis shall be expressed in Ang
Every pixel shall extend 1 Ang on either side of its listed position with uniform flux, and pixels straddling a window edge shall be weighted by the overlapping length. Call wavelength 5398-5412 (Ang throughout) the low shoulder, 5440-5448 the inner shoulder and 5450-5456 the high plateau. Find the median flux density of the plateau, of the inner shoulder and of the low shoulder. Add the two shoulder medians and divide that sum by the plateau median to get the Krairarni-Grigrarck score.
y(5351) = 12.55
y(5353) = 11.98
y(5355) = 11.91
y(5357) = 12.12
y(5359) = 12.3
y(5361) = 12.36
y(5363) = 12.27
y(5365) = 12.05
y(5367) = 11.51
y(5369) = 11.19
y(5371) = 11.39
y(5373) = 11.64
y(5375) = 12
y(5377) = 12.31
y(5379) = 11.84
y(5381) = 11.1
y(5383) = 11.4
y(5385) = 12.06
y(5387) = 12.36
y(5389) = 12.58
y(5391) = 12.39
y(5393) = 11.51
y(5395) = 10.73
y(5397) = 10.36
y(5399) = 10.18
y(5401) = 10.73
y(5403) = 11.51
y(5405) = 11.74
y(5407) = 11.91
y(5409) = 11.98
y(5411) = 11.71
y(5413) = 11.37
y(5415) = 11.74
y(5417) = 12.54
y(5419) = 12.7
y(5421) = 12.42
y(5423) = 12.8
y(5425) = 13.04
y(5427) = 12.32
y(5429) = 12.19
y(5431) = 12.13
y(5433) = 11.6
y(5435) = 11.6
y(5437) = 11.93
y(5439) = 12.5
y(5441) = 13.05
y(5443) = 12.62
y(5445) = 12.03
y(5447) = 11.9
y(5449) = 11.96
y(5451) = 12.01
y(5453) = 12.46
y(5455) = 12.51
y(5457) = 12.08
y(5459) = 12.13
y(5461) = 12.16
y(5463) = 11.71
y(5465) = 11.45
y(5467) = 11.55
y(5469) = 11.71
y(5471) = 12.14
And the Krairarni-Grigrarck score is 1.93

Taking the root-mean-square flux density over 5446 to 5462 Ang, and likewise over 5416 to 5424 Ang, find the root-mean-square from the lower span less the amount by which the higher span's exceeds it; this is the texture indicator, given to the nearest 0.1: 13.1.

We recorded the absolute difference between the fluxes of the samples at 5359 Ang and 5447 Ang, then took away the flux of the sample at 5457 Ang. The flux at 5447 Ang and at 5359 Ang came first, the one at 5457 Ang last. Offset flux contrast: -11.7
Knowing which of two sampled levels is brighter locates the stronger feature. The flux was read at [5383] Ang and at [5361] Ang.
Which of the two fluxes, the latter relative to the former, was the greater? 12.4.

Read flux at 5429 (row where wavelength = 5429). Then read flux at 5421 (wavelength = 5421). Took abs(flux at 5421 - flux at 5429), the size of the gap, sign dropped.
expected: 0.23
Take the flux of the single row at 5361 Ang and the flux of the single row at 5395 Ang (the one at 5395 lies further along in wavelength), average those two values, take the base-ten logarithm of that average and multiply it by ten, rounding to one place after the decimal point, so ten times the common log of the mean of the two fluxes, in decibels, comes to 10.6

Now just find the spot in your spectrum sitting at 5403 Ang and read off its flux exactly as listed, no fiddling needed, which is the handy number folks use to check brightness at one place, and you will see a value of 11.51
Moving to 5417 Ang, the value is 12.54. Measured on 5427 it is 12.32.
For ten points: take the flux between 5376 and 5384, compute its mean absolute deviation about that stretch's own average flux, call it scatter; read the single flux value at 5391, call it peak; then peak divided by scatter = 30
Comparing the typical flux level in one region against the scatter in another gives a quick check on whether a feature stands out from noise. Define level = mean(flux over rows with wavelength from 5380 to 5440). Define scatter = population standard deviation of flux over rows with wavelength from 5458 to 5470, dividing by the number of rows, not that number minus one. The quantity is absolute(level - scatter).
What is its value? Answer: 11.6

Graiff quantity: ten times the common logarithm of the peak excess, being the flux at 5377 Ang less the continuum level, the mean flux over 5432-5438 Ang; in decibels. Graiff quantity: -2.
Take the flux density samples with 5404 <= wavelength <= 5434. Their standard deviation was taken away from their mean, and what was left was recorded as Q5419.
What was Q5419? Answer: 11.7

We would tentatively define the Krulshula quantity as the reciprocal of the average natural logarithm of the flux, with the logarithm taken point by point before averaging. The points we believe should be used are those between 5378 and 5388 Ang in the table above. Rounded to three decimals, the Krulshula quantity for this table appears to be 0.406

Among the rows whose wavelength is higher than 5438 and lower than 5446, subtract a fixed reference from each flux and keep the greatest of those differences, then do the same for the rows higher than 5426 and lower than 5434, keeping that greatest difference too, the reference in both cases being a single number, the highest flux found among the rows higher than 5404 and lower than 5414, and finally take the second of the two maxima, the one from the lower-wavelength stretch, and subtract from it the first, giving -0.73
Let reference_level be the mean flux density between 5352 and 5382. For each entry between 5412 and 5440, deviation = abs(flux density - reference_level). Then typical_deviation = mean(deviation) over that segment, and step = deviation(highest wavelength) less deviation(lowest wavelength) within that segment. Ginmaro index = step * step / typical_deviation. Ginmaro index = 0.039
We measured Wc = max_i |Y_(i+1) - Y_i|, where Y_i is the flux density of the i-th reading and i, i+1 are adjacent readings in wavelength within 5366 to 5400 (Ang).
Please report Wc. 0.88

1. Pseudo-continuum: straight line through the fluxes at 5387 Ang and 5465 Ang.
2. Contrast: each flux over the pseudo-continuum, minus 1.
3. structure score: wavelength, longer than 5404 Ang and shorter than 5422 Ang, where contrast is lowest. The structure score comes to 5413 Ang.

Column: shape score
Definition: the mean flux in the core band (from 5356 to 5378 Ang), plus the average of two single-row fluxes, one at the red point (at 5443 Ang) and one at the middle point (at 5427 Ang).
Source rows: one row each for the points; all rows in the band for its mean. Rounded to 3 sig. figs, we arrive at 24.4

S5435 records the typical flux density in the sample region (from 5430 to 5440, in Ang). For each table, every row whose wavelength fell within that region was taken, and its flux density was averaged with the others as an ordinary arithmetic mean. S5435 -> 12.0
